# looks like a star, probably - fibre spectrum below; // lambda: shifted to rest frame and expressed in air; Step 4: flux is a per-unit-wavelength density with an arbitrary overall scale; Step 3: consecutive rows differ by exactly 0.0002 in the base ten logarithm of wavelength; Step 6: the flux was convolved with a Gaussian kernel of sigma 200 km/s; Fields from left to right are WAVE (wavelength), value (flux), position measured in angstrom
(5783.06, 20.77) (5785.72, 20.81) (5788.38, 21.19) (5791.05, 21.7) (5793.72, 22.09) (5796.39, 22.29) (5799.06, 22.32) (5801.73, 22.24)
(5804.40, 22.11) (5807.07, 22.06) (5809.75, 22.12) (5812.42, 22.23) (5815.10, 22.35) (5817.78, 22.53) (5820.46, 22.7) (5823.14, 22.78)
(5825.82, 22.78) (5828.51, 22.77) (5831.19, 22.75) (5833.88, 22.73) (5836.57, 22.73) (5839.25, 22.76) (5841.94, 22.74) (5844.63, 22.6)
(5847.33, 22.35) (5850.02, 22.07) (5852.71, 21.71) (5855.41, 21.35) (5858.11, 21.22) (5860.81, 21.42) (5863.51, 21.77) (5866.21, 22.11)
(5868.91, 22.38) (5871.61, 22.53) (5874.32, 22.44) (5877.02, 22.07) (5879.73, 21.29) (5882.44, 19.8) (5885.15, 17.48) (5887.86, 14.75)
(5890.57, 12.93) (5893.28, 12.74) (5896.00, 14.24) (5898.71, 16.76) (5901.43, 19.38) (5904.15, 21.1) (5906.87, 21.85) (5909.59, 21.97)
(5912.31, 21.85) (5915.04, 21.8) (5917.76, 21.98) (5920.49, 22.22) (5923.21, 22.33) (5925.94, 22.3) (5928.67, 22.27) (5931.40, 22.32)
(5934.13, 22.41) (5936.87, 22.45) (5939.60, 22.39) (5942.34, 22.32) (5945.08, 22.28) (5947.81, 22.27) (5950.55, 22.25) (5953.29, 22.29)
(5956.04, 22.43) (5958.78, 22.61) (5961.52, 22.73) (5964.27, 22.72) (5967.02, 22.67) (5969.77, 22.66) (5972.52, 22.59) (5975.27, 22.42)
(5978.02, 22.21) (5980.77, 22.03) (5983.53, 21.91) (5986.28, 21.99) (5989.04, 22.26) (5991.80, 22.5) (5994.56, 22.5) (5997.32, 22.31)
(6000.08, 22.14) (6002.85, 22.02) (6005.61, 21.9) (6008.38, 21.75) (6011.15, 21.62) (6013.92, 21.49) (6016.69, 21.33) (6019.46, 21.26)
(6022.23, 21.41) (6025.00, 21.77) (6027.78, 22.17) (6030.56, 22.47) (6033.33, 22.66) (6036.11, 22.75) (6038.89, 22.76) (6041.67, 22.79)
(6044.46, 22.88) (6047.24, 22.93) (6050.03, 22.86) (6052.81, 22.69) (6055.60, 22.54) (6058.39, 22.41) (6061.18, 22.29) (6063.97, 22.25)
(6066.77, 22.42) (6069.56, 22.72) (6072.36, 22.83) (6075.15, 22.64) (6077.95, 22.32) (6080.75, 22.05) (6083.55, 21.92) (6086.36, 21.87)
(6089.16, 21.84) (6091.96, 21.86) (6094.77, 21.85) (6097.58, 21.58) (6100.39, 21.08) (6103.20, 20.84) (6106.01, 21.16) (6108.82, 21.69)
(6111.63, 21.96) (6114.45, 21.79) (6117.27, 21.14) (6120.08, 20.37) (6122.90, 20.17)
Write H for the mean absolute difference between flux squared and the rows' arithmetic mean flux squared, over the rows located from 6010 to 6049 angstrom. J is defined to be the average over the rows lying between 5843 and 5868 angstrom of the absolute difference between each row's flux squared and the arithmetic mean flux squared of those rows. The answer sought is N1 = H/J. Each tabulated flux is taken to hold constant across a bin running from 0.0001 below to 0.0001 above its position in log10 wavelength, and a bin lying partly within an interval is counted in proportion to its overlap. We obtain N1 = 1.5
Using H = 26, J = 17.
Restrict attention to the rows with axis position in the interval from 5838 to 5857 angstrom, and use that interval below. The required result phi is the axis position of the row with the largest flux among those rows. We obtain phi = 5839.25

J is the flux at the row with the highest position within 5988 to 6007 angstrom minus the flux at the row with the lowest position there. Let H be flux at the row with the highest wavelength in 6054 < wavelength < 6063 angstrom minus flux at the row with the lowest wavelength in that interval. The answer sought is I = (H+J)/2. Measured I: -0.3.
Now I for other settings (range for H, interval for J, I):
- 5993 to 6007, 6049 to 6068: -0.5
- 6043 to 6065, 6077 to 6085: -0.5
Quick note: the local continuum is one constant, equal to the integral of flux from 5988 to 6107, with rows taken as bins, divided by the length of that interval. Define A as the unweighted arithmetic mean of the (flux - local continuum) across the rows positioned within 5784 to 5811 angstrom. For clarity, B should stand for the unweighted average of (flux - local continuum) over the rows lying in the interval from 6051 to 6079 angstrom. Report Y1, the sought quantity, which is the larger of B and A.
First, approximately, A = -0.24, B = 0.4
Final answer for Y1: 0.38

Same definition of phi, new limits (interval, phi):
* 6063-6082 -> 6072.36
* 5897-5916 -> 5909.59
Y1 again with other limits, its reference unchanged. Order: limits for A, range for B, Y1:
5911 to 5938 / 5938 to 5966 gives 0.29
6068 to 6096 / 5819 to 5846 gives 0.60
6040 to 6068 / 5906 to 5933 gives 0.47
